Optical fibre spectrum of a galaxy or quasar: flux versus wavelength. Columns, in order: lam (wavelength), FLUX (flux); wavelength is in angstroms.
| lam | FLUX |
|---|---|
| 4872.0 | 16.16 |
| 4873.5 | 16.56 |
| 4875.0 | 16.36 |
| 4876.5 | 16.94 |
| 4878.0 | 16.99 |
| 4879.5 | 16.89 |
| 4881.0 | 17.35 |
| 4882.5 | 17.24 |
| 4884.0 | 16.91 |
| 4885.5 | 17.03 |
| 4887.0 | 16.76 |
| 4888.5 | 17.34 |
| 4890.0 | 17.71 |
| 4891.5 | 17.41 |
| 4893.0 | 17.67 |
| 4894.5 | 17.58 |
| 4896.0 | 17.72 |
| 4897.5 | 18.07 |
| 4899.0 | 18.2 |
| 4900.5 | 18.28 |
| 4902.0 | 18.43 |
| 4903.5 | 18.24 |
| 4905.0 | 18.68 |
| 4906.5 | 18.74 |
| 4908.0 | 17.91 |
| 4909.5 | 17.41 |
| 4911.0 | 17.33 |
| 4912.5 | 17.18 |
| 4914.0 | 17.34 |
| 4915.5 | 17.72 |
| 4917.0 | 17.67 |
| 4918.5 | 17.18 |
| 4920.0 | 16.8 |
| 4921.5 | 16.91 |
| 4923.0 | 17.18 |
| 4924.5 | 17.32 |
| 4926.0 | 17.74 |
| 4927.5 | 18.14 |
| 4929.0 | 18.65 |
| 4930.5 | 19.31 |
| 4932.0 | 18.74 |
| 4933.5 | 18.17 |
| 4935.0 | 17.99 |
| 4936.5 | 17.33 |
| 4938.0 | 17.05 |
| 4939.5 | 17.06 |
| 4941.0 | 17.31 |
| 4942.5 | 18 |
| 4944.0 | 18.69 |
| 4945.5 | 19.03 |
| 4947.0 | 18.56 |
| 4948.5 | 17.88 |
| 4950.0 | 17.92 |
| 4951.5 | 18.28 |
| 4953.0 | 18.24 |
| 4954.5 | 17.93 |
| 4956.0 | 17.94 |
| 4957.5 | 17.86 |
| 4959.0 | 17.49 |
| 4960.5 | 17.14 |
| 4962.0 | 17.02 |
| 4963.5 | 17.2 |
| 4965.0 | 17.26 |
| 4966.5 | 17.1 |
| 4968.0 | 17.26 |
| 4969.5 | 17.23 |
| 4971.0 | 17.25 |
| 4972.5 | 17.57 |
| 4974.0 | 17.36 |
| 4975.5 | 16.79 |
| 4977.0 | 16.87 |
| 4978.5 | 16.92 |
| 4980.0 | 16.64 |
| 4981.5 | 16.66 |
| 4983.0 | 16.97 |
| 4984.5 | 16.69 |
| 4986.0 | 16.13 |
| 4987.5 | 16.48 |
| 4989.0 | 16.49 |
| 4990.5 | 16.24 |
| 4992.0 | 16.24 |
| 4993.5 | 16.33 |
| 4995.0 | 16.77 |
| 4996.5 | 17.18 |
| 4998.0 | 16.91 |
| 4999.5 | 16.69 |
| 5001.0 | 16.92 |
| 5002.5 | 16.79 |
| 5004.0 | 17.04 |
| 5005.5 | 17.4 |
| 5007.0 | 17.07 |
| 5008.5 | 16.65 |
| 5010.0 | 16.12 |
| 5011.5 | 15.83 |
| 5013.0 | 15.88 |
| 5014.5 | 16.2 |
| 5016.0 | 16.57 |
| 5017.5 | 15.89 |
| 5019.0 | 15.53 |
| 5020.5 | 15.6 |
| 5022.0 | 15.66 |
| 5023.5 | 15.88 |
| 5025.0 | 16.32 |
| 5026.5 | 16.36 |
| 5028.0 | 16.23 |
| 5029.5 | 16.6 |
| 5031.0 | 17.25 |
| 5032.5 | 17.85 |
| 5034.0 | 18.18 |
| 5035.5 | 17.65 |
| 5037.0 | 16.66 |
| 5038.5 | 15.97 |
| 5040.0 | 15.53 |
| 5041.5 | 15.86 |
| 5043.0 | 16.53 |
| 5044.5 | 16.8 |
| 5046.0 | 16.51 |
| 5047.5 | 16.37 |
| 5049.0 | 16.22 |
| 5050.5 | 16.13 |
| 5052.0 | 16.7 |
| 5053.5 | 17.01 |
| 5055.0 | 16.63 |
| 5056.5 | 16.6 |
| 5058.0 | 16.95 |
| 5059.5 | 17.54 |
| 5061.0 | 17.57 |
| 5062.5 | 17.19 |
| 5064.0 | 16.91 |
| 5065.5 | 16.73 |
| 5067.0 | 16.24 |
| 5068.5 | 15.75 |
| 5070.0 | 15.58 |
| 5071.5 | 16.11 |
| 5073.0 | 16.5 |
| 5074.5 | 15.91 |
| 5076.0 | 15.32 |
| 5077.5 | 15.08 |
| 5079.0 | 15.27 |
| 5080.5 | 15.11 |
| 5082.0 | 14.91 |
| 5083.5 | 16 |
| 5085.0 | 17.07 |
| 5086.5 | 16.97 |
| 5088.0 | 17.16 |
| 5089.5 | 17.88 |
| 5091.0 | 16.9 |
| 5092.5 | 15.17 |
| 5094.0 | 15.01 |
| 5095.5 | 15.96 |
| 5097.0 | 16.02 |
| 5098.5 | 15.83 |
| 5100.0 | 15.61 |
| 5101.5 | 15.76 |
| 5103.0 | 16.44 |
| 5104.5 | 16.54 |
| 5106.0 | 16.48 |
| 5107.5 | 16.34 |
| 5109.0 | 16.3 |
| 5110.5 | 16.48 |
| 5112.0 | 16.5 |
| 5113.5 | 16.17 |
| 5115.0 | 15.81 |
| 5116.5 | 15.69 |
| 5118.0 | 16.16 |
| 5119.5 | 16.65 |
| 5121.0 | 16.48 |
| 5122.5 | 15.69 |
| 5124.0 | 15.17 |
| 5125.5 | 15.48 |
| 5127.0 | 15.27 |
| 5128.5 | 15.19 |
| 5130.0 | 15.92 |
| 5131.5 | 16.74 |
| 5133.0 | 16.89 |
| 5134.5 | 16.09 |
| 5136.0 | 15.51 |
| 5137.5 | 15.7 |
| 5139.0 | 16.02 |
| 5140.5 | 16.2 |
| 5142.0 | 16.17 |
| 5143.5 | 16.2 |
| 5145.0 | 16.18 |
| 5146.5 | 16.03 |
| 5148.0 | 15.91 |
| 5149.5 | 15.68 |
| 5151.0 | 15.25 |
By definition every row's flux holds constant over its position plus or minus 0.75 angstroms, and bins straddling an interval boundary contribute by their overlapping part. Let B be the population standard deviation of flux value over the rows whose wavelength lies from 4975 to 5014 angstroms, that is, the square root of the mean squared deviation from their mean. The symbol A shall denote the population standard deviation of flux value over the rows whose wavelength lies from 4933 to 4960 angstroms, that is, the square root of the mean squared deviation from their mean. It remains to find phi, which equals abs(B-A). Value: 0.14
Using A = 0.5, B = 0.4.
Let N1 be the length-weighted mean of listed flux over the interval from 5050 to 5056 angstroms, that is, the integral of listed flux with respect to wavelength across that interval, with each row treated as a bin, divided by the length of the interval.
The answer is 16.6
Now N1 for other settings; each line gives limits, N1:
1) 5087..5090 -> 17.4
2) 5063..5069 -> 16.5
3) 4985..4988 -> 16.3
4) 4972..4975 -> 17.4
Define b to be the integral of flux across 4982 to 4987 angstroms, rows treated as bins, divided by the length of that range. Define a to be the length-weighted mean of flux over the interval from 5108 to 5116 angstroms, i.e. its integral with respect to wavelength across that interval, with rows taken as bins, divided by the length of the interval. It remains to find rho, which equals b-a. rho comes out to 0.4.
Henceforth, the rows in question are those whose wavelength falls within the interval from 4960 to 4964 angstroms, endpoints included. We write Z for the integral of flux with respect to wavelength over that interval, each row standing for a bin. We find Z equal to 68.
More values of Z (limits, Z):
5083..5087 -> 67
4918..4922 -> 68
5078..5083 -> 76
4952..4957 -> 90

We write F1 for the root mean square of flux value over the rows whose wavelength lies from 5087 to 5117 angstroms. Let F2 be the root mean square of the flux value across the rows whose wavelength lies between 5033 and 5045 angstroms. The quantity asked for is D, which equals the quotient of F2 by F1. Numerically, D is 1.03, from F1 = 16.2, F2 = 16.7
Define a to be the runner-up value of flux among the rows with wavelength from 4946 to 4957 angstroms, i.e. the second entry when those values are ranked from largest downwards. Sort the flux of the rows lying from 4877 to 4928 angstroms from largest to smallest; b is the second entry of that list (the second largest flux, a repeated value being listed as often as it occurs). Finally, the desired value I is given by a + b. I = 37.0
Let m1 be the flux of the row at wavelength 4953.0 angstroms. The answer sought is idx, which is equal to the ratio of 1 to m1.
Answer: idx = 0.055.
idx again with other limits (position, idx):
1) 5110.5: 0.061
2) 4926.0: 0.056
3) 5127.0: 0.065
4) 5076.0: 0.065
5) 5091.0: 0.059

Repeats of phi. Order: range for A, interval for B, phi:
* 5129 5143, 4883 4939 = 0.20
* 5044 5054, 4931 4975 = 0.27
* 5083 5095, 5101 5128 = 0.50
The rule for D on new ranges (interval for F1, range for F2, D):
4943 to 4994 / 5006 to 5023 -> 0.93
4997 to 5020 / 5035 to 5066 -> 1.01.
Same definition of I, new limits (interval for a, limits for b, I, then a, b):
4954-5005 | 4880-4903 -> 36.2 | 17.93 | 18.28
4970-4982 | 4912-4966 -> 36.4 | 17.36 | 19.03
